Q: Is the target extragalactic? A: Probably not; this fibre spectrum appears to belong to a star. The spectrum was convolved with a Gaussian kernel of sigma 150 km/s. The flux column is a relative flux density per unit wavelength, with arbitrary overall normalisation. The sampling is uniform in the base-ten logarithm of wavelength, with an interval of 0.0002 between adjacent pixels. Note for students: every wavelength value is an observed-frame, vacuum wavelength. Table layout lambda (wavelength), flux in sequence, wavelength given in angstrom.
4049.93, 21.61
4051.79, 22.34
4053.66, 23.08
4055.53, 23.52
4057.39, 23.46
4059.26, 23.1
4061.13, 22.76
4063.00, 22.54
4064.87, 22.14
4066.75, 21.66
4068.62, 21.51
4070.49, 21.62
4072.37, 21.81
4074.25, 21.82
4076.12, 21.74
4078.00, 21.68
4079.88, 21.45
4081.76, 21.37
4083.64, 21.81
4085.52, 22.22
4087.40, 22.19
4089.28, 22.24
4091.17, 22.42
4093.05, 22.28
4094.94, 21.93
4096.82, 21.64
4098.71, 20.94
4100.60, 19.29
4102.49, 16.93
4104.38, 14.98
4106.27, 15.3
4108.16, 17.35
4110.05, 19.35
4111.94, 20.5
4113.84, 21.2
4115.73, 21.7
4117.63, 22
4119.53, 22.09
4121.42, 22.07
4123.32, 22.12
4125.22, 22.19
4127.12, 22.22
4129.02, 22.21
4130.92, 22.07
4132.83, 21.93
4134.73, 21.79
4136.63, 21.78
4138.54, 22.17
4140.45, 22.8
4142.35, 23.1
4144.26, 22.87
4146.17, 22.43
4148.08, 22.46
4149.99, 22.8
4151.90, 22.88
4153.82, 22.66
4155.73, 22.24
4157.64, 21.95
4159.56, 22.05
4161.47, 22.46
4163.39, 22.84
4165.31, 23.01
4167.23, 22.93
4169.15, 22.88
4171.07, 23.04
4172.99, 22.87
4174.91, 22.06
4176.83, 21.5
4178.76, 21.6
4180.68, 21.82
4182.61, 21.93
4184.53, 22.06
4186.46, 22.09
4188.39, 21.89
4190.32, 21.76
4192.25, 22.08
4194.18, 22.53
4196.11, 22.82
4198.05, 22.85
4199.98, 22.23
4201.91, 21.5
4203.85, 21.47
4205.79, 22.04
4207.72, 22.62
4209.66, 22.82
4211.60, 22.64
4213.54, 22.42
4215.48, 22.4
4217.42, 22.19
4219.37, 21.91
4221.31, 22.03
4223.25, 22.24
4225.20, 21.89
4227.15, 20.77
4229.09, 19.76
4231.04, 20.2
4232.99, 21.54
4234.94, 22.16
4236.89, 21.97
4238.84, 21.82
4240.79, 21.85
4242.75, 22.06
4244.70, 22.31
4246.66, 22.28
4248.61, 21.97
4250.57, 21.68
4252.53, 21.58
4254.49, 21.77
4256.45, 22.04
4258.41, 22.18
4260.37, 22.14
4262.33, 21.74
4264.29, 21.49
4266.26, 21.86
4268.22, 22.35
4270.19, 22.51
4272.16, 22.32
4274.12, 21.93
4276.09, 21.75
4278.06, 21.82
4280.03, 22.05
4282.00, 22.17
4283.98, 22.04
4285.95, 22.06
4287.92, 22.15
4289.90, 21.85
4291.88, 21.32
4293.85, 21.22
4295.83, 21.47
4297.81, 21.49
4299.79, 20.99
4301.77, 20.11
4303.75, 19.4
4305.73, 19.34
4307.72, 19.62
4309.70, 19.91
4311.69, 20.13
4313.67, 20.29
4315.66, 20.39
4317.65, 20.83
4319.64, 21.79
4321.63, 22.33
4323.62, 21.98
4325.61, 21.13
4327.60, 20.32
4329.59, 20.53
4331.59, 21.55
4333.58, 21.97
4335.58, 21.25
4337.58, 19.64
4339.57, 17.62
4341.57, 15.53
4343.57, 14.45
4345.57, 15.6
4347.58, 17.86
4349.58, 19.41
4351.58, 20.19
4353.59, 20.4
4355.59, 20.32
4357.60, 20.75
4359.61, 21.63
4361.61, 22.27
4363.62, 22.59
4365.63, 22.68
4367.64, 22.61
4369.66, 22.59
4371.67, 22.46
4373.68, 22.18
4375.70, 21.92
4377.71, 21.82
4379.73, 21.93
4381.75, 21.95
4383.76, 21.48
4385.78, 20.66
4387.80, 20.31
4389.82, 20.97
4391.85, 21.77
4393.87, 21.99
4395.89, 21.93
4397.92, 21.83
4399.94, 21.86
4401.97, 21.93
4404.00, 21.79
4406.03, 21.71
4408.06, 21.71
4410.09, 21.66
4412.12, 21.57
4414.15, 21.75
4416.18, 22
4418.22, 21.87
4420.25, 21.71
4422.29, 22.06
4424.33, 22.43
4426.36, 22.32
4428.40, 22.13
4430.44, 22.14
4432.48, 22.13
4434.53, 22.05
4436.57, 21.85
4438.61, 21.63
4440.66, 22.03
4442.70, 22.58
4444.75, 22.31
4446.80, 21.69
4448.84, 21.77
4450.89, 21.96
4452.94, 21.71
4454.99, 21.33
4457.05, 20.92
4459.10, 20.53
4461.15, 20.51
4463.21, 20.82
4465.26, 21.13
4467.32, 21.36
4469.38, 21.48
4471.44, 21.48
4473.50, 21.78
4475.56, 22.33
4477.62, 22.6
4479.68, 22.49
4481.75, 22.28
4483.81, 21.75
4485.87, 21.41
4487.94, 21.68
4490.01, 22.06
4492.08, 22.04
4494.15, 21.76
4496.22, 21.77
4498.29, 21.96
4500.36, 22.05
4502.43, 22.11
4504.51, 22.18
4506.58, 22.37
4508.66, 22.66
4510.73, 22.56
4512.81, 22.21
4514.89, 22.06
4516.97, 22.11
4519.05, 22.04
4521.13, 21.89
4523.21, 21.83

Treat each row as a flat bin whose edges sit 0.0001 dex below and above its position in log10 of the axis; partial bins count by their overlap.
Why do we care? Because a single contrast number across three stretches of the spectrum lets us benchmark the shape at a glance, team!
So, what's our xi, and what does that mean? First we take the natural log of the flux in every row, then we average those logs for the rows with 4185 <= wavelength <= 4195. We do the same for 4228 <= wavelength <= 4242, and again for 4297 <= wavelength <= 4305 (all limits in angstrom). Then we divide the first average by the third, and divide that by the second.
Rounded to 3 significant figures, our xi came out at 0.335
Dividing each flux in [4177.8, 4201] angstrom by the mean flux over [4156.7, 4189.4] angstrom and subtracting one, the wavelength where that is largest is 4198.05 angstrom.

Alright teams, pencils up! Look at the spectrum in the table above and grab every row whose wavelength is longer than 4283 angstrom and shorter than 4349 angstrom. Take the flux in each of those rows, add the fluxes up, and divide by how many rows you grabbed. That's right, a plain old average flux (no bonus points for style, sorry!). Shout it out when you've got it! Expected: 20.2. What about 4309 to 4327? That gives 21.0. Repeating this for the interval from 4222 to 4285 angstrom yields 21.8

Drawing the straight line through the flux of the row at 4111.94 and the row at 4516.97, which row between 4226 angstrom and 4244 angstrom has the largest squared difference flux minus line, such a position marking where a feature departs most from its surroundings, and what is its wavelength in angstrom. 4229.09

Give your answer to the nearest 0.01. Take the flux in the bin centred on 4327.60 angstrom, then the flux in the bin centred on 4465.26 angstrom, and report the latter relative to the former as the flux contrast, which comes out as 1.04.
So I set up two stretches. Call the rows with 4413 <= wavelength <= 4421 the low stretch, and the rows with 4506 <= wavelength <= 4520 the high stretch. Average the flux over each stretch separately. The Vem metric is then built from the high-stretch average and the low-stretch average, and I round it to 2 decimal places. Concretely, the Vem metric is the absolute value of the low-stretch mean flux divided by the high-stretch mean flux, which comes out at 0.98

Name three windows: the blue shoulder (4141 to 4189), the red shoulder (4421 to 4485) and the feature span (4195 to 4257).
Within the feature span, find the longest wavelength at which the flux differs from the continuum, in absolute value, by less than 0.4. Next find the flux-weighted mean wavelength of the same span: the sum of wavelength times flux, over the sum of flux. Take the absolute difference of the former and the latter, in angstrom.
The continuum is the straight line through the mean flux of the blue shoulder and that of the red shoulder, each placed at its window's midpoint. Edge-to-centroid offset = 30.4 angstrom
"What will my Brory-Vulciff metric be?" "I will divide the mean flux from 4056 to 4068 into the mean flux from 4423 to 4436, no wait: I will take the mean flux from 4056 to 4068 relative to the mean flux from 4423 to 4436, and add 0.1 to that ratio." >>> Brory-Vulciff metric 1.12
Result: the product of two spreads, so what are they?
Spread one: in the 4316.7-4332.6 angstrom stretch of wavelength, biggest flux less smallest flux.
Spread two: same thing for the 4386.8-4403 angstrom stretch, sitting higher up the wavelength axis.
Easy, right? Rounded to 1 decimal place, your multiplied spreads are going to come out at 3.4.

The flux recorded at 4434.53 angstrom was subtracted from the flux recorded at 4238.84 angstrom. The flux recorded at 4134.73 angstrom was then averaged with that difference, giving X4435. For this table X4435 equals 10.78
